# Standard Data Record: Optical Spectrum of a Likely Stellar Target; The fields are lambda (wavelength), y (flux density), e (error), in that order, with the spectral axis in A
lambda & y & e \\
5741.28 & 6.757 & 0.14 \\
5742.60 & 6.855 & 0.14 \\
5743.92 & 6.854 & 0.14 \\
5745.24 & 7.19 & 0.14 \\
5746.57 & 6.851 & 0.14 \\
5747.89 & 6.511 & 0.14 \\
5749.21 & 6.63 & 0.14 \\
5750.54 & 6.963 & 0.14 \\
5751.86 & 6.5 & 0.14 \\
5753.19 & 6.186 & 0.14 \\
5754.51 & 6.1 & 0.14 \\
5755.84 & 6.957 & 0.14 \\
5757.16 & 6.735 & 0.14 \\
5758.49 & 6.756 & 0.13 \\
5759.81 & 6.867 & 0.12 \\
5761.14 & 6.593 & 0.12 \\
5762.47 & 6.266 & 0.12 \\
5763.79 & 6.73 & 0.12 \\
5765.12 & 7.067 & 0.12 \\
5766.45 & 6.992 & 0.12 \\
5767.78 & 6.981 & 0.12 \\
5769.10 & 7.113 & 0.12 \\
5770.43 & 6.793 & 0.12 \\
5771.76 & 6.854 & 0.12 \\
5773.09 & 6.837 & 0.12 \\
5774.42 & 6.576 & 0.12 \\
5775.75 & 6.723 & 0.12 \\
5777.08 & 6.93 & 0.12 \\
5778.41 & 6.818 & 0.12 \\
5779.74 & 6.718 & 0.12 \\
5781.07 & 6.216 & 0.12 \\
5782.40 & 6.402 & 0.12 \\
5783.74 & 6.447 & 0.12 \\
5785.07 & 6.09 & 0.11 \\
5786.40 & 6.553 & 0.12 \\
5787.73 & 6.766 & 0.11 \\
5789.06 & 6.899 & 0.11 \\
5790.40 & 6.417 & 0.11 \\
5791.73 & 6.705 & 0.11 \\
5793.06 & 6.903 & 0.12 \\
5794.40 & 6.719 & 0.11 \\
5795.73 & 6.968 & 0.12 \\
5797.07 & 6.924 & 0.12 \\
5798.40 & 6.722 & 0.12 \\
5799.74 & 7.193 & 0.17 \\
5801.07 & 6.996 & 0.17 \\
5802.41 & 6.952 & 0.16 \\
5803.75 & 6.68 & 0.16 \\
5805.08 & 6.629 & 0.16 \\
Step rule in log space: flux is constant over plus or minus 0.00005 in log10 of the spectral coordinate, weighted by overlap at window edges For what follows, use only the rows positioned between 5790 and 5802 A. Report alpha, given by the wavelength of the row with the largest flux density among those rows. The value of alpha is 5799.74 A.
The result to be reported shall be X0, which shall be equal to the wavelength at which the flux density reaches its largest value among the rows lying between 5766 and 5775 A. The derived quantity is 5769.10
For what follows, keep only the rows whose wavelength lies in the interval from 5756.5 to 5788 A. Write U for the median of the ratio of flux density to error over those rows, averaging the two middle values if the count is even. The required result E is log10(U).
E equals 1.75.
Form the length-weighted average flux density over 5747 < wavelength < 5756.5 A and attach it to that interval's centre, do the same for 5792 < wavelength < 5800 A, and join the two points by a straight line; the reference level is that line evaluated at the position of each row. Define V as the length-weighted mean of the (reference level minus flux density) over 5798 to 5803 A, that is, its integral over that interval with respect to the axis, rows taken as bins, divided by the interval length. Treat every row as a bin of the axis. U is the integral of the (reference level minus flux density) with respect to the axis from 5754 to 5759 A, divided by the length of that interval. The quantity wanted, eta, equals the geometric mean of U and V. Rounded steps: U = -0.06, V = -0.07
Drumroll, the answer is 0.063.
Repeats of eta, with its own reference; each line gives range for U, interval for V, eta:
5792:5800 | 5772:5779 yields 0.011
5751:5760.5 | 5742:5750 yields 0.044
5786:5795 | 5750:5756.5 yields 0.067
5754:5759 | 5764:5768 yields 0.135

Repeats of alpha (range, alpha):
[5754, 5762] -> 5755.84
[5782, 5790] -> 5789.06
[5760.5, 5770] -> 5769.10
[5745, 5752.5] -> 5745.24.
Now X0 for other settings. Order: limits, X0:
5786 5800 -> 5799.74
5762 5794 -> 5769.10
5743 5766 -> 5745.24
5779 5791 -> 5789.06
